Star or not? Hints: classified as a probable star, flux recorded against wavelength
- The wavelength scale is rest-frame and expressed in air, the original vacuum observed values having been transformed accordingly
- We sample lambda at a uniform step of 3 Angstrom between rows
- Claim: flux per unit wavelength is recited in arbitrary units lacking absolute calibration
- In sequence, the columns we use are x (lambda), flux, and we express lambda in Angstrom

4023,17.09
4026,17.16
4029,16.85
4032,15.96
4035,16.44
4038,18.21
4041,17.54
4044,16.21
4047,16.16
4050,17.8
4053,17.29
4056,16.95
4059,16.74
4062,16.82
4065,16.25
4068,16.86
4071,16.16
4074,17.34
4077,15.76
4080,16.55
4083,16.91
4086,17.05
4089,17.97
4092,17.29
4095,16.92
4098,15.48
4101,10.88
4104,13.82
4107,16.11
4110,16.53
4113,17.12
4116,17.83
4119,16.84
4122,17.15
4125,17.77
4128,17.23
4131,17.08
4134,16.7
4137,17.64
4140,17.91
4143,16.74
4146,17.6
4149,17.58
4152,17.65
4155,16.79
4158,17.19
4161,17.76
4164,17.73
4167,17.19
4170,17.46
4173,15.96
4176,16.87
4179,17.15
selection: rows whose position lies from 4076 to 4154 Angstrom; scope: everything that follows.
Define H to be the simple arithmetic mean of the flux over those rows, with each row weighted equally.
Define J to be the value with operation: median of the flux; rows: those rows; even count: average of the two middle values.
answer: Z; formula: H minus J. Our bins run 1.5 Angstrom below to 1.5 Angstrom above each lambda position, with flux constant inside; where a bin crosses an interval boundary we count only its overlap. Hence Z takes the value -0.4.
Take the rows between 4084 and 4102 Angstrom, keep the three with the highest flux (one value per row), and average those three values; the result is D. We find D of 17.4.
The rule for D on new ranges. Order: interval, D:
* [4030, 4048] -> 17.4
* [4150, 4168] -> 17.7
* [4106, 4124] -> 17.4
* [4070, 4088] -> 17.1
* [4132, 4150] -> 17.7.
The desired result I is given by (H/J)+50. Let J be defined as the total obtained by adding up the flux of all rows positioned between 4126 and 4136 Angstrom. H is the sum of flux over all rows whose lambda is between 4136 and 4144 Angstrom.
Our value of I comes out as 51.03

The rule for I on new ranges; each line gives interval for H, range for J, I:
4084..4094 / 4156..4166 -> 50.99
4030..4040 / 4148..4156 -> 50.97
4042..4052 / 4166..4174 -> 50.99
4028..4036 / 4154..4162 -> 50.95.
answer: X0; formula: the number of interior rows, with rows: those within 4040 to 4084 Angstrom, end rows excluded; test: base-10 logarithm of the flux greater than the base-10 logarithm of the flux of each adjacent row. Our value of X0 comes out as 4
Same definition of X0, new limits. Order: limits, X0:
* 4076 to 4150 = 5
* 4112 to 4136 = 2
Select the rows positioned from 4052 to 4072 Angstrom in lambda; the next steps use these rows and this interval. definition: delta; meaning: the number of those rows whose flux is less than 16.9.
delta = 5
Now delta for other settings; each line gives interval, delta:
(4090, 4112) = 5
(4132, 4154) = 2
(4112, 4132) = 1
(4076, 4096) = 2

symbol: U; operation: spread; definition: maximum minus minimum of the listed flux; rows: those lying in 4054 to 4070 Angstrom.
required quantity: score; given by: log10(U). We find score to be -0.15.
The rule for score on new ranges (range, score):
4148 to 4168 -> -0.01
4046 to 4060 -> 0.21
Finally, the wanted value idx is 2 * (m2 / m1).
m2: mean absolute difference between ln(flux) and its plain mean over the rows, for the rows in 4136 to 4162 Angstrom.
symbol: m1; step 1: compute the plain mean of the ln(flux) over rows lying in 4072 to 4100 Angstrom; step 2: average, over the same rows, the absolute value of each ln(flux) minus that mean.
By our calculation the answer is 1.1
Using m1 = 0.035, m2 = 0.02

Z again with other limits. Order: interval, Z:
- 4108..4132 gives 0.1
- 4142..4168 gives -0.2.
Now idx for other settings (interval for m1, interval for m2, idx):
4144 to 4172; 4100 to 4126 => 15.5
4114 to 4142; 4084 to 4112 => 9.8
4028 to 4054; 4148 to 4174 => 1.2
